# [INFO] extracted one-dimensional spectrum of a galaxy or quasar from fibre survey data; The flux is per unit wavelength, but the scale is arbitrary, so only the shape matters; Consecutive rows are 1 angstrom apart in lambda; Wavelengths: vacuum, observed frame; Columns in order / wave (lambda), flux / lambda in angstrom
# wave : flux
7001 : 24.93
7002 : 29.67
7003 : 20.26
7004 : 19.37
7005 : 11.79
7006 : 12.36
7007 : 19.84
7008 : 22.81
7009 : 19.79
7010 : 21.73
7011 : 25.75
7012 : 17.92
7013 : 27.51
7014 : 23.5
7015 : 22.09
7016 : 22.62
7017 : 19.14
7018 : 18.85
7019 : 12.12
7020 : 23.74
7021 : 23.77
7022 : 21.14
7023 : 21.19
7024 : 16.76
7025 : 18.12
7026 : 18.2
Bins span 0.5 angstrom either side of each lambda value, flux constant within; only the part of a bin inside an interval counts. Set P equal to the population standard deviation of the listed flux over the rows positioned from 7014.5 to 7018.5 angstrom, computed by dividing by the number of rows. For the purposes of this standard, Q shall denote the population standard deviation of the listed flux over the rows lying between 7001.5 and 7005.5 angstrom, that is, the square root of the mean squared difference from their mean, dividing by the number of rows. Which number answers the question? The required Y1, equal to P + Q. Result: 8.0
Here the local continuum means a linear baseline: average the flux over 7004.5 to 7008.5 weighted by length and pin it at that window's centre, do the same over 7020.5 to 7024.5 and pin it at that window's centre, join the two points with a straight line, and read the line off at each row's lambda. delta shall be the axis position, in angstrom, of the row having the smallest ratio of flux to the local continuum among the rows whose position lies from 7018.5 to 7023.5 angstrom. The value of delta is 7019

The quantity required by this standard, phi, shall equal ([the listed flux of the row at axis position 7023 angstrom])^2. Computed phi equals 449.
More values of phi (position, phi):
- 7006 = 153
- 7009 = 392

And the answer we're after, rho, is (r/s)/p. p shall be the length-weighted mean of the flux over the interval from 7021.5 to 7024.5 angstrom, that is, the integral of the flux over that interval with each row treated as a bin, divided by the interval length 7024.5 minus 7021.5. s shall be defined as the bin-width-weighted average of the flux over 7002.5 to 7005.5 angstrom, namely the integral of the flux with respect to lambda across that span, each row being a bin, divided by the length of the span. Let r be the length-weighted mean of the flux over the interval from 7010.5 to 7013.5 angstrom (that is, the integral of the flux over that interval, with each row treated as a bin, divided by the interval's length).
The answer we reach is 0.070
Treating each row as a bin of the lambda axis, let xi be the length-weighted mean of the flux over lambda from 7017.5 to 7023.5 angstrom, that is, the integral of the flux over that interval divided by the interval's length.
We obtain 20.1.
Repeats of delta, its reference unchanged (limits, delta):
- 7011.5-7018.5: 7018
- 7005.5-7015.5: 7006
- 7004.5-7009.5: 7005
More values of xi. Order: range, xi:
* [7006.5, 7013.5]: 22.2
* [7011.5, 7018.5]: 21.7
